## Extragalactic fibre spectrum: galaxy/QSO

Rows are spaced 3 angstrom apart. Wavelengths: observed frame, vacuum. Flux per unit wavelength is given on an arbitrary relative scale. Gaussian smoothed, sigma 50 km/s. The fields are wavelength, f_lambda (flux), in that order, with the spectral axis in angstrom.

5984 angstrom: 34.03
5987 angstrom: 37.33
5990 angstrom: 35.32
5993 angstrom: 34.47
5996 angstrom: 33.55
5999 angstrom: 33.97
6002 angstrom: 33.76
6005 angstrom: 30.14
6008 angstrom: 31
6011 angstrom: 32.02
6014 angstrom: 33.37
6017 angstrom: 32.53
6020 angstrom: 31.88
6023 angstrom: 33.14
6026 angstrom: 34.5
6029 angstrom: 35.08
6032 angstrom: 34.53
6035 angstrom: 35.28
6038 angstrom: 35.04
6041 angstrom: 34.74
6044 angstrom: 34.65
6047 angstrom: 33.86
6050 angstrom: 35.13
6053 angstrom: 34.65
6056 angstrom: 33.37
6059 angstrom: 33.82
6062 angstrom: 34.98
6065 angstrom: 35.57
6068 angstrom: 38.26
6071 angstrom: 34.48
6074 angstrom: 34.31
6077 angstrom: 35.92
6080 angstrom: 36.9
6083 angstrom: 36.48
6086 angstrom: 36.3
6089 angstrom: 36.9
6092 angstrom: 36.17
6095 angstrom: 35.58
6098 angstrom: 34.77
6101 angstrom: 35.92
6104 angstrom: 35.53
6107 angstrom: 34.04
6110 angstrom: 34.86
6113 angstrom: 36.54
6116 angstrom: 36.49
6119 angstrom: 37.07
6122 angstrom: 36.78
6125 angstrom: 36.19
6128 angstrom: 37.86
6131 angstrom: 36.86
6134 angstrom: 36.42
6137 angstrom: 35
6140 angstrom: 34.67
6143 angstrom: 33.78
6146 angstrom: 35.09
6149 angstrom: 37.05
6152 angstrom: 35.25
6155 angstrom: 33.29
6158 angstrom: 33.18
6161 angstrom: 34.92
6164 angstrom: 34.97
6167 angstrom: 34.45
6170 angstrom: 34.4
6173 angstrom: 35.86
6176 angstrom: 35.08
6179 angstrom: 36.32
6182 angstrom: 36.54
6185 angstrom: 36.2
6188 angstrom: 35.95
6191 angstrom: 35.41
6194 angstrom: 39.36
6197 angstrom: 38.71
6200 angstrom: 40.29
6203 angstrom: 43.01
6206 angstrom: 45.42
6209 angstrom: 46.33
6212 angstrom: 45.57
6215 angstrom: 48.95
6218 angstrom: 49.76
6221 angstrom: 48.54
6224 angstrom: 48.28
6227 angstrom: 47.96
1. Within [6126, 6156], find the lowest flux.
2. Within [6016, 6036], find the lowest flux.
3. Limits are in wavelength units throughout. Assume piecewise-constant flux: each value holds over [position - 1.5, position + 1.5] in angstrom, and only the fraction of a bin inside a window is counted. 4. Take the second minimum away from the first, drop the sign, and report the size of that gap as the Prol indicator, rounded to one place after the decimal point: 1.4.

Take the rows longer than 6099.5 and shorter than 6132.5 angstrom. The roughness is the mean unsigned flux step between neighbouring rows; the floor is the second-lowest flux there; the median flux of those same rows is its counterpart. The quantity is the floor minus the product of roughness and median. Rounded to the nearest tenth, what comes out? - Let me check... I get 3.6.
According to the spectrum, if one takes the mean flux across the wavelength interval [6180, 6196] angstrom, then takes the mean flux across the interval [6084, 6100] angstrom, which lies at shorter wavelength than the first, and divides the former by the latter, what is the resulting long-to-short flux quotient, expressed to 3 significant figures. 1.02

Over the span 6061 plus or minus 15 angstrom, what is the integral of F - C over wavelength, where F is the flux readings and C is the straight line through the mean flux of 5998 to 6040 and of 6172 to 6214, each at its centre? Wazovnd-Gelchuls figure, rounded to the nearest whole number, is 3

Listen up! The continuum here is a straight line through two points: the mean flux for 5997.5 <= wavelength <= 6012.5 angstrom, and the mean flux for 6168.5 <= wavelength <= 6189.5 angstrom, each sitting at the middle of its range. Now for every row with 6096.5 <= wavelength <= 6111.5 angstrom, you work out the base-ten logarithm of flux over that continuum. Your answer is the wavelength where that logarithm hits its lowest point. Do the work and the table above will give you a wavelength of 6107 angstrom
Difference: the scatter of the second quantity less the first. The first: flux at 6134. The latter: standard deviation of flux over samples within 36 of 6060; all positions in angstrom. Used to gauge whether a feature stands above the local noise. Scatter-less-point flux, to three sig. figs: -35.3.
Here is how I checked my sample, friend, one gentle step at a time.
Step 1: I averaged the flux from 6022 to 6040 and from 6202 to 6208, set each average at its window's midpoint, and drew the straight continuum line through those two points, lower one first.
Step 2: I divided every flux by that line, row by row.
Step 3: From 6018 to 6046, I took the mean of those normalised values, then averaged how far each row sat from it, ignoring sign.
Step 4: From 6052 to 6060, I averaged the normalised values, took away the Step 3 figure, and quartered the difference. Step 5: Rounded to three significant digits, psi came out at 0.231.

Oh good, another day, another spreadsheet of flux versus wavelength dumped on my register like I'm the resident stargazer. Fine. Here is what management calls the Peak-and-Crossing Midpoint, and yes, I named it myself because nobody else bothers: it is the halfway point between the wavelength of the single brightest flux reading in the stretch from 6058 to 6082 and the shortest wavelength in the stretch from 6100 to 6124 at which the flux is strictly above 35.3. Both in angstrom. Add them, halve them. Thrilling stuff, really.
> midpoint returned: 6084.5 angstrom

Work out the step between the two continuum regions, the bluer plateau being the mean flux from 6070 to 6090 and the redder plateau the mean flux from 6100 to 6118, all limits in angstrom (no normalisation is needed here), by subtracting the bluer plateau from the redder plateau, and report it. -0.3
